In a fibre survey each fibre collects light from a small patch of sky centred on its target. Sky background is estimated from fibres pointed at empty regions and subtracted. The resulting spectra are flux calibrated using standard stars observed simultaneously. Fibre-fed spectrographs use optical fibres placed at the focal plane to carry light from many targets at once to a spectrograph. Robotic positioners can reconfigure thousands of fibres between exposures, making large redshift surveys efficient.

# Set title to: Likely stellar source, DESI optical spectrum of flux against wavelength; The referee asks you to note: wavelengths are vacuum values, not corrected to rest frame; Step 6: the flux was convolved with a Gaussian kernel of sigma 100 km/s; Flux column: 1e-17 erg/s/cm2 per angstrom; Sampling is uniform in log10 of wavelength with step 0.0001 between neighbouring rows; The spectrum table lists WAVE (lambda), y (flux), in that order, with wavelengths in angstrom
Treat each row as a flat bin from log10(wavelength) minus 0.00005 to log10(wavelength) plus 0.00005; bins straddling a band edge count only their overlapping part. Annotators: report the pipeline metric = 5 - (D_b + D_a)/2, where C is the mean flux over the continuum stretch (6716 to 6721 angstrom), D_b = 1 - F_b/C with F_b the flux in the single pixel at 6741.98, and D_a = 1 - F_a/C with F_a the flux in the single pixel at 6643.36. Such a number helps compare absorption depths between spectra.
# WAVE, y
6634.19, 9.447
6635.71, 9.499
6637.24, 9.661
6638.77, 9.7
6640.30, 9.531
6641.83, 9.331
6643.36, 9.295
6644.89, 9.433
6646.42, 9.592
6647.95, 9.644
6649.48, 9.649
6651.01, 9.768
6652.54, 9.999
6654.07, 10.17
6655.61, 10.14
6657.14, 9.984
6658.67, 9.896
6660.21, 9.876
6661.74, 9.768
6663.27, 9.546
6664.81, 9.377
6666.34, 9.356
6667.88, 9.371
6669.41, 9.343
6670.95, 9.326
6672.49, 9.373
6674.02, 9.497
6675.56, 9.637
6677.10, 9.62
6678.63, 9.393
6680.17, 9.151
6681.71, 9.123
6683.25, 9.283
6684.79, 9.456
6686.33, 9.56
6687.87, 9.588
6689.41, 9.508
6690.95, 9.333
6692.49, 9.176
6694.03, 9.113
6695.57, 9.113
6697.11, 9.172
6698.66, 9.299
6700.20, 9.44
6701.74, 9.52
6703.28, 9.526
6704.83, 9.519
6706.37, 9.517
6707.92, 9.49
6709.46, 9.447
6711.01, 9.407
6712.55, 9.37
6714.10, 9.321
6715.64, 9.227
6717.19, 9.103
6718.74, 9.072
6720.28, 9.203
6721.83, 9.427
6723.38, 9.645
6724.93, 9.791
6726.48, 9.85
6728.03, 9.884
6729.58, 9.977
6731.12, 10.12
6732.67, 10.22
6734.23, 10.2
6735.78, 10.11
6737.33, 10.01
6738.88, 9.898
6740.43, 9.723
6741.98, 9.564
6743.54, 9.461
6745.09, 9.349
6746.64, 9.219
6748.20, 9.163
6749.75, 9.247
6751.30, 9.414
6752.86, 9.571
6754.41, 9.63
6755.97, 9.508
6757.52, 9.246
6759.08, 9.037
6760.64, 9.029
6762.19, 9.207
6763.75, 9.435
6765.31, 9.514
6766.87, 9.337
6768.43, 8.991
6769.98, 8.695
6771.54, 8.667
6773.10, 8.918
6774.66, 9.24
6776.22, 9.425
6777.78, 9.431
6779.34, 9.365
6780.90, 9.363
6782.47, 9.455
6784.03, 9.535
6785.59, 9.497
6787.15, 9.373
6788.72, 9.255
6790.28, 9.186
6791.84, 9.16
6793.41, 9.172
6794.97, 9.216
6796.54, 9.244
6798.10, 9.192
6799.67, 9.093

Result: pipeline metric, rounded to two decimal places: 5.03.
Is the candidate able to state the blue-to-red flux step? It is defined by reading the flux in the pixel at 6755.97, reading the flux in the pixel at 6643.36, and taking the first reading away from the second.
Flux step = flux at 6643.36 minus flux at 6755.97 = -0.21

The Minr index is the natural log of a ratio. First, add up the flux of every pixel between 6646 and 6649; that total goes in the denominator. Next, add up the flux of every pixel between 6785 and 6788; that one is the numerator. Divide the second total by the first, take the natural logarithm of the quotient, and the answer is -0.02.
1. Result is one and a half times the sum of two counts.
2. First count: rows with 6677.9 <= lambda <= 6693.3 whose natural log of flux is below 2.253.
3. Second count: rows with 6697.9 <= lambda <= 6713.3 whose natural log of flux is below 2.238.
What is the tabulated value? 15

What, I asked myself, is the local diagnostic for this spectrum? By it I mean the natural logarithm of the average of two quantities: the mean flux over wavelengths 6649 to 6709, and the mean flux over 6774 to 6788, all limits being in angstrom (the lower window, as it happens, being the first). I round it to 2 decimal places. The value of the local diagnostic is 2.25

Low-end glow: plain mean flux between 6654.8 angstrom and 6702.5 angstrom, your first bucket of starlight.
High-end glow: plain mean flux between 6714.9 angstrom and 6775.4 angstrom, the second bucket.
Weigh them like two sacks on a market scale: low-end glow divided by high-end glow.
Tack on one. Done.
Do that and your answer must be 2.00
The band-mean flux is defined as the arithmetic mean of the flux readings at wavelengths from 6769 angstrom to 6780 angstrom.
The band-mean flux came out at 9.11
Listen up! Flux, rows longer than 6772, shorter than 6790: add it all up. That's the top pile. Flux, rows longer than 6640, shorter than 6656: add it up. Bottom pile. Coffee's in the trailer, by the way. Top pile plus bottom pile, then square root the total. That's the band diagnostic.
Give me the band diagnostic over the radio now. 14.5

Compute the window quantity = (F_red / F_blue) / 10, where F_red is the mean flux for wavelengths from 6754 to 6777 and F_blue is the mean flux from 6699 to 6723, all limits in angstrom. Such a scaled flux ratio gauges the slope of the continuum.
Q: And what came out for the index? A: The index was 0.098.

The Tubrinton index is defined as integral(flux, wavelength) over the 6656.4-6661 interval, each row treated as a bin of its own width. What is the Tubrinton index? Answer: 45.6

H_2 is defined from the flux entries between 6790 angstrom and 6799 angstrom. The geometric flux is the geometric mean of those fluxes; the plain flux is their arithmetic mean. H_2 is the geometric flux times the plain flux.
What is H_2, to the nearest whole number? 85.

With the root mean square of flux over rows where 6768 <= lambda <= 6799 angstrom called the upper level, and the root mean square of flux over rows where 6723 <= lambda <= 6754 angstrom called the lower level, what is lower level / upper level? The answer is 1.05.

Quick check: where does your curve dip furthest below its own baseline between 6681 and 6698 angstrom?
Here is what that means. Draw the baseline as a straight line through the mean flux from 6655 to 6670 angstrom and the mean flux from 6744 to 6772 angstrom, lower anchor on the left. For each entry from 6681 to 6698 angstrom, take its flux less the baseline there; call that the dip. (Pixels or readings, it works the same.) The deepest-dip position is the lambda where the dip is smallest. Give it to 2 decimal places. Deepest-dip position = 6681.71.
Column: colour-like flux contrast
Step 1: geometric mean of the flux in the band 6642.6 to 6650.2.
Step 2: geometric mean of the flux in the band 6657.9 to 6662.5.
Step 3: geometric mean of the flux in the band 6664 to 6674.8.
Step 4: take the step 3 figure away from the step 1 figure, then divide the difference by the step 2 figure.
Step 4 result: 0.01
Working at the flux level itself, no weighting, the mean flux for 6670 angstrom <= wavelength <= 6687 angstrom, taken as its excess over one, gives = 8.40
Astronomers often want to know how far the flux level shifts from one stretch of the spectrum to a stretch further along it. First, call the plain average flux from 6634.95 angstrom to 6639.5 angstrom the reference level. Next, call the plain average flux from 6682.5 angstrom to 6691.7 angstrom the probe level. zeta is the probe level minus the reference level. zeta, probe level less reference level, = -0.2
